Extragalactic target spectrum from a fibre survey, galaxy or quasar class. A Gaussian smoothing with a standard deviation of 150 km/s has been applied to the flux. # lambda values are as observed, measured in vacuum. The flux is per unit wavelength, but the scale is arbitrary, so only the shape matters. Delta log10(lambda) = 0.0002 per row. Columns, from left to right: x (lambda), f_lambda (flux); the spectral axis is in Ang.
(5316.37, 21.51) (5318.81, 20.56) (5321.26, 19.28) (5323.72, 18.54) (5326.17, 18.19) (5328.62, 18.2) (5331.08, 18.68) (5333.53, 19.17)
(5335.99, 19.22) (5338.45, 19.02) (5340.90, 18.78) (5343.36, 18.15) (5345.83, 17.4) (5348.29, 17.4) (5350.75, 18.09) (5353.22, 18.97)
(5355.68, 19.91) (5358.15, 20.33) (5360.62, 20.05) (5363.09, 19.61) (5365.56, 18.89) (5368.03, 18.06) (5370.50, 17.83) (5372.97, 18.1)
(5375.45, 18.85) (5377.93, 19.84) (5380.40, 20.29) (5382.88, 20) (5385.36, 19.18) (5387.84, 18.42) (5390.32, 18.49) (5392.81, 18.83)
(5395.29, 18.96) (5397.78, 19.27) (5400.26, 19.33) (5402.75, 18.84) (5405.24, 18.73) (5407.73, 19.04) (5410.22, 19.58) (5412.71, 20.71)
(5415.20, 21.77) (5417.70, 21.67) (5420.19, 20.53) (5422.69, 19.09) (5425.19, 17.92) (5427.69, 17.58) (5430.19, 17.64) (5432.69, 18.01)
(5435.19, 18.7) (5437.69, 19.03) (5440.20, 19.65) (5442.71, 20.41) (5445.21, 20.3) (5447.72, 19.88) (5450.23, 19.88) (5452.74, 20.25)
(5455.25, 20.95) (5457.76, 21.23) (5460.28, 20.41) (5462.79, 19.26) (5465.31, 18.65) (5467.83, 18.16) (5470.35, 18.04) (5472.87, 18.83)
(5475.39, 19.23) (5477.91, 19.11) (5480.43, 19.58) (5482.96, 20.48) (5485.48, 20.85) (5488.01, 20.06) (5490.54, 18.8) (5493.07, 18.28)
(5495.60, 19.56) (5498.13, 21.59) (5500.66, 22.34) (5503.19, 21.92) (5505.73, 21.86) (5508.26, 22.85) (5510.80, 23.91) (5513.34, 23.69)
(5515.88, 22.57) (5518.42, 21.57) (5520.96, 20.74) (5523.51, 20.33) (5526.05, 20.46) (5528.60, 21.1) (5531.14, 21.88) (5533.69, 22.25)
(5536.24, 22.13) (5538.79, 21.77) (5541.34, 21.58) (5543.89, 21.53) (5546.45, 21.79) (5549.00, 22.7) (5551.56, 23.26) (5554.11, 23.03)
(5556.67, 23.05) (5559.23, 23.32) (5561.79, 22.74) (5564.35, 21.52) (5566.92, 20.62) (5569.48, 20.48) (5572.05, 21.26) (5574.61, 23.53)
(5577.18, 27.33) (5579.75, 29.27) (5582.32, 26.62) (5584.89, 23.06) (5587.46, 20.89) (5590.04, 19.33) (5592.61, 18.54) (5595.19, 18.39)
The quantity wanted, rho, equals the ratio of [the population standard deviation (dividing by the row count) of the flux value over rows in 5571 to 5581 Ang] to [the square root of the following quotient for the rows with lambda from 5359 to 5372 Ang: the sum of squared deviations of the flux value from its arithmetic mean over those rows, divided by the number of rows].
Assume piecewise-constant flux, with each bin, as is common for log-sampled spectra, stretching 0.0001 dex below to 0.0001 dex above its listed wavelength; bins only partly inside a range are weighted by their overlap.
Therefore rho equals 3.7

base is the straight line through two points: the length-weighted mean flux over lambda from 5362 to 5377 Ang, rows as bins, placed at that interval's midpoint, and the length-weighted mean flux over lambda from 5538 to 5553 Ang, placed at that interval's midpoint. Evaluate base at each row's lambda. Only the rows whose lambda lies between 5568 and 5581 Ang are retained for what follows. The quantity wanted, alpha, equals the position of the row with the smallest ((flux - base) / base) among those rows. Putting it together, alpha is 5569.48 Ang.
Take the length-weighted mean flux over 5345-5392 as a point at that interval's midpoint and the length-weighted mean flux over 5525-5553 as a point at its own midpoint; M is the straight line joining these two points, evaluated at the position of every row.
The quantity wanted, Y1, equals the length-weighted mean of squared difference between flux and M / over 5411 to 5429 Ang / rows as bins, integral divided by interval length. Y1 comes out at 3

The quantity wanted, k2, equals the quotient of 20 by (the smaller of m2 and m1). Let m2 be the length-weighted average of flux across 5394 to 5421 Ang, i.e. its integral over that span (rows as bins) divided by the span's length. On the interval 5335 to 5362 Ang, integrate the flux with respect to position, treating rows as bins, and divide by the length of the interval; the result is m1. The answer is 1.06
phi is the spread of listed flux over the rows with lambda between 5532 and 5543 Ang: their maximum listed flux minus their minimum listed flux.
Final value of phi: 0.7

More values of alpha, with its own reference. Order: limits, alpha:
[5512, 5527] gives 5523.51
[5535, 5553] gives 5543.89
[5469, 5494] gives 5493.07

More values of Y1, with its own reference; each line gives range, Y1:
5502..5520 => 2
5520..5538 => 1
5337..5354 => 1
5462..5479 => 4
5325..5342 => 0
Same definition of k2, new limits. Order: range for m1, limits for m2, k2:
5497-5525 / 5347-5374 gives 1.06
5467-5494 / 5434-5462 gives 1.04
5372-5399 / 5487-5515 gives 1.05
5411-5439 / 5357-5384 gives 1.04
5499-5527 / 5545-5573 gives 0.91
